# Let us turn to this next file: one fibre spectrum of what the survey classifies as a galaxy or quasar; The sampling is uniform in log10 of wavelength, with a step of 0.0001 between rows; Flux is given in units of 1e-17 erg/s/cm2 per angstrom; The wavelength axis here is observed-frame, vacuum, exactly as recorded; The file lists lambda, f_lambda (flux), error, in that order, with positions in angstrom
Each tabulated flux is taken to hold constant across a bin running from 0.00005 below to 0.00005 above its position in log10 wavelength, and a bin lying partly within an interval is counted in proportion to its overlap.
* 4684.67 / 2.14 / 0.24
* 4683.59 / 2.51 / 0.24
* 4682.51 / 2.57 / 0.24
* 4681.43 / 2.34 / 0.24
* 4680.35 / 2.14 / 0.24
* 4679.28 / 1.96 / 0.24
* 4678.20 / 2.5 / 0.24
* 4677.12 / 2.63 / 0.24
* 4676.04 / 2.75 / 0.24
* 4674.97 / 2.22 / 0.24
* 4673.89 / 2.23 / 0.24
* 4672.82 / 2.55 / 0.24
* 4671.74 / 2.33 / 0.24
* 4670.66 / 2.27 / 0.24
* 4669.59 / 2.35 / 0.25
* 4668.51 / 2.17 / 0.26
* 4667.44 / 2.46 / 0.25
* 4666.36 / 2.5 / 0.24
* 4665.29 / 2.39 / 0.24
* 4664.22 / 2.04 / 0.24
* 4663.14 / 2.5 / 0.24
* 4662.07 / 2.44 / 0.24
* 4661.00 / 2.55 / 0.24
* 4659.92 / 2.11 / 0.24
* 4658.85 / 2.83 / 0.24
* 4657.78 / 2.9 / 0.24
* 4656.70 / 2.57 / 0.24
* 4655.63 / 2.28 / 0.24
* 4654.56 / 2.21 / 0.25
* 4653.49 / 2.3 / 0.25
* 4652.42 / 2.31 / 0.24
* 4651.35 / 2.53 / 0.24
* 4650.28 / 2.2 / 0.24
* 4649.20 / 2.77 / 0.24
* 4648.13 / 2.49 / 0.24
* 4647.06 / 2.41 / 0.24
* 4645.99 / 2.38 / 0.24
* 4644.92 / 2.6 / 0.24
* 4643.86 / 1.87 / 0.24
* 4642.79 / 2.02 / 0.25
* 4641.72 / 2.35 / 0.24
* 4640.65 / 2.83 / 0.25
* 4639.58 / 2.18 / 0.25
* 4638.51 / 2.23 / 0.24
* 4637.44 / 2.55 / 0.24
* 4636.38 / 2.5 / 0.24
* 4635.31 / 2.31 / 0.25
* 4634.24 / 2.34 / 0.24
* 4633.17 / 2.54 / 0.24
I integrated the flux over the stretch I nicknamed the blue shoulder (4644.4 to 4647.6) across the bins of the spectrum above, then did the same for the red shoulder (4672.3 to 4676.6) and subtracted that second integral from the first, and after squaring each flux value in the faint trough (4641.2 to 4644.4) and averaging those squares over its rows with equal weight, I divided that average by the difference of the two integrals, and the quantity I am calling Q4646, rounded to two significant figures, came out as -1.7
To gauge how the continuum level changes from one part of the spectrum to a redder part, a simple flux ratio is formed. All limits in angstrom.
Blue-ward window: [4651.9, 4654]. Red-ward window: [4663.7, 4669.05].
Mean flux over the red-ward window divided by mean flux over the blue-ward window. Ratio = 1.00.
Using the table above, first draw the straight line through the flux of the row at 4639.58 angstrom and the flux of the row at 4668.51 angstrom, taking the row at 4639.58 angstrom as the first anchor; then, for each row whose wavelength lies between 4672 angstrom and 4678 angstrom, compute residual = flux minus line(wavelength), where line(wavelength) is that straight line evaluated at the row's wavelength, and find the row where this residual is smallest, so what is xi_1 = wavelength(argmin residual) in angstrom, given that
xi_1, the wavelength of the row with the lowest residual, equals 4674.97 angstrom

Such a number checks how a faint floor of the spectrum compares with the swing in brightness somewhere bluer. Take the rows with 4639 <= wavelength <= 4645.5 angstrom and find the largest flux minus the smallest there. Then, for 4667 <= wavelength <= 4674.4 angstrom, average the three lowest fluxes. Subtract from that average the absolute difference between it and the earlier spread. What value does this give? 0.96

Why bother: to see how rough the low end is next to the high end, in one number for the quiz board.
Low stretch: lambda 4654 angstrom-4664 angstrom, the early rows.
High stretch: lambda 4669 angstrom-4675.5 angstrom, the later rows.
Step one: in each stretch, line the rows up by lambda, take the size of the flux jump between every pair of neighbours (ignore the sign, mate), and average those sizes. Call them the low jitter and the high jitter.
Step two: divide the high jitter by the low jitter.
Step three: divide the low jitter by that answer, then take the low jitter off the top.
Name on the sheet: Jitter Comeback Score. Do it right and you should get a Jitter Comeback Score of 0.23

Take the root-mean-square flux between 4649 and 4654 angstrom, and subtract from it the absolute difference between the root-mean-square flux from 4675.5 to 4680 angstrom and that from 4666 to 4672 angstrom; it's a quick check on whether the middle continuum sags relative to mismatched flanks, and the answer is 2.30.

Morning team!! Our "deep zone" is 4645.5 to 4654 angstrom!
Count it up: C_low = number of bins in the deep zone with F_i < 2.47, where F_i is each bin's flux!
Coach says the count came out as 5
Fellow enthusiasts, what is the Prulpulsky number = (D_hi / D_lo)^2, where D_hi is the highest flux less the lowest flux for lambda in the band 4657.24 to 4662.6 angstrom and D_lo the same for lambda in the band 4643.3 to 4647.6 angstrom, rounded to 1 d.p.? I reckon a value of 1.2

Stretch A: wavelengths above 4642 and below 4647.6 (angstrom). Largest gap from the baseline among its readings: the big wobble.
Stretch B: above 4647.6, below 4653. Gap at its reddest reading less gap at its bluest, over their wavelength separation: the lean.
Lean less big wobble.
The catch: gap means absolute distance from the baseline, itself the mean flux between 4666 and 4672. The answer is -0.50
